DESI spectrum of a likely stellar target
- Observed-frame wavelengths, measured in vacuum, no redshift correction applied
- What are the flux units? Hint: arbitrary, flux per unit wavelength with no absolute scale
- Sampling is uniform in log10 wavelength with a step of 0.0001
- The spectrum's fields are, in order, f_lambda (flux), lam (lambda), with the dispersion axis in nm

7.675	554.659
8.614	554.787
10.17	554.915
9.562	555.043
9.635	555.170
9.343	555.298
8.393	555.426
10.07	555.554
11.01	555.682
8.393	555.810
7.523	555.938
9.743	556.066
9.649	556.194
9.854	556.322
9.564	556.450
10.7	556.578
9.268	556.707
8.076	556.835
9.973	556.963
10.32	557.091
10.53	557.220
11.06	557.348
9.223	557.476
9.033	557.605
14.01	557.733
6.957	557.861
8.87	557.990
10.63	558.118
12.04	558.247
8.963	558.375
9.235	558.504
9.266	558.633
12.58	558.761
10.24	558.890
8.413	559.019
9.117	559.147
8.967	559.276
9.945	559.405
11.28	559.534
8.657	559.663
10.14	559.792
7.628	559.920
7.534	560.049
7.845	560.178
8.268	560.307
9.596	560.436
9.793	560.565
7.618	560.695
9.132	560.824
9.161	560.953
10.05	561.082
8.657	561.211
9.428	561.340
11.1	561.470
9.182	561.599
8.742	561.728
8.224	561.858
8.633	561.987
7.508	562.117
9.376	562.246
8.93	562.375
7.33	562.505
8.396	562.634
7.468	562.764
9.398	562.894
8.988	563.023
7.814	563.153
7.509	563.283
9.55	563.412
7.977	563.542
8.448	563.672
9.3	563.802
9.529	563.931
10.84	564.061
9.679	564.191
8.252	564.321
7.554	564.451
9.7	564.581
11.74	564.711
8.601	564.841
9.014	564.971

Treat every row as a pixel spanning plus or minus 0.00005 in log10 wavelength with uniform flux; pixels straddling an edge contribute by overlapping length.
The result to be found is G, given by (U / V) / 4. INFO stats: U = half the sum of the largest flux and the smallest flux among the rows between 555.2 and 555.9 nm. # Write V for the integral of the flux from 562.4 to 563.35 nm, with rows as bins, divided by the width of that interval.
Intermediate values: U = 9.7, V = 8.2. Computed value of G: 0.30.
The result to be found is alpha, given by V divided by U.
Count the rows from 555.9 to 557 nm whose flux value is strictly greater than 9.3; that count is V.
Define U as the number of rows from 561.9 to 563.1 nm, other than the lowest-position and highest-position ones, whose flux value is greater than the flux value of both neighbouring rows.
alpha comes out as 2.0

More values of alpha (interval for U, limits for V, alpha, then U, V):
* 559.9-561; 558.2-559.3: 3.0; 1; 3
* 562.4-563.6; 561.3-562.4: 1.0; 3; 3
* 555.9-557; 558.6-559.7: 1.3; 3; 4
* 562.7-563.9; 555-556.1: 3.0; 2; 6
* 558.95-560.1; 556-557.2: 2.3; 3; 7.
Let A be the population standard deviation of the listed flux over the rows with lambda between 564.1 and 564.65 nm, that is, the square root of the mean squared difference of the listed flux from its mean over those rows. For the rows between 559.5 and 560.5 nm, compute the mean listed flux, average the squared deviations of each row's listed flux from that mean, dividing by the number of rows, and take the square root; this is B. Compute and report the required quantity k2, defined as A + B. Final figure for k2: 2.2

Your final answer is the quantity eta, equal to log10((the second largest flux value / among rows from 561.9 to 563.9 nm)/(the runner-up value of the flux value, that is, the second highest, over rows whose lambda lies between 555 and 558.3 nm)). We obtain -0.11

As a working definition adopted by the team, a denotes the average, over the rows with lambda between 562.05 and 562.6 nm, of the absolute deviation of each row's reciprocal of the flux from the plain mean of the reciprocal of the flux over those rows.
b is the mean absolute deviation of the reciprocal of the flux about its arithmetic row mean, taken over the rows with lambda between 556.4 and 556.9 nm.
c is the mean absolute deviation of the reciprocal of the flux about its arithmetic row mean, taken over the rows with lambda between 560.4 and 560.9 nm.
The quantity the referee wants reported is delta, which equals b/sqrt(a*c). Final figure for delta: 0.76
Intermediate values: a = 0.013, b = 0.008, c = 0.010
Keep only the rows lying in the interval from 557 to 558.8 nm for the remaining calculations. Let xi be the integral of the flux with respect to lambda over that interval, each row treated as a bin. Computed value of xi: 18.3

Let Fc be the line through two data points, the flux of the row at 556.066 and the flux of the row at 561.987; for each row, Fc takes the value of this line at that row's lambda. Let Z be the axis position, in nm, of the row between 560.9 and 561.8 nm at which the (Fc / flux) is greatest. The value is 561.211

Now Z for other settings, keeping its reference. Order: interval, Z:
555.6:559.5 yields 557.861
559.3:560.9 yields 560.049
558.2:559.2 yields 559.019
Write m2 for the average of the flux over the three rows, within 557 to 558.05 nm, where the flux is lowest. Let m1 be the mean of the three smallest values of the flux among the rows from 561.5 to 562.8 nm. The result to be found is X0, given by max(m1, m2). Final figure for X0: 8.3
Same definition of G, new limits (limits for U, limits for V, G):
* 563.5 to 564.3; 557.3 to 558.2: 0.24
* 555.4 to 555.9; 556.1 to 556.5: 0.25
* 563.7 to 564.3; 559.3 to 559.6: 0.24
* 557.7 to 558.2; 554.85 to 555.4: 0.27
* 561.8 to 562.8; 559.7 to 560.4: 0.25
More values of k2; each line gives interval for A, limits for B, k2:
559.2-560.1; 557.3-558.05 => 3.5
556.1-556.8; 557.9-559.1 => 1.9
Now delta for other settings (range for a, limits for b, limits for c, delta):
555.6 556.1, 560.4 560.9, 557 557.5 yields 1.10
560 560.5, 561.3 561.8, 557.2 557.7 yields 0.86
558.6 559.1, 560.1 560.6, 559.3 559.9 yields 1.10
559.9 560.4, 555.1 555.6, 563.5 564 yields 1.08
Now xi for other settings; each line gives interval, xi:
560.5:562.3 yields 16.3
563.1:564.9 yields 16.3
